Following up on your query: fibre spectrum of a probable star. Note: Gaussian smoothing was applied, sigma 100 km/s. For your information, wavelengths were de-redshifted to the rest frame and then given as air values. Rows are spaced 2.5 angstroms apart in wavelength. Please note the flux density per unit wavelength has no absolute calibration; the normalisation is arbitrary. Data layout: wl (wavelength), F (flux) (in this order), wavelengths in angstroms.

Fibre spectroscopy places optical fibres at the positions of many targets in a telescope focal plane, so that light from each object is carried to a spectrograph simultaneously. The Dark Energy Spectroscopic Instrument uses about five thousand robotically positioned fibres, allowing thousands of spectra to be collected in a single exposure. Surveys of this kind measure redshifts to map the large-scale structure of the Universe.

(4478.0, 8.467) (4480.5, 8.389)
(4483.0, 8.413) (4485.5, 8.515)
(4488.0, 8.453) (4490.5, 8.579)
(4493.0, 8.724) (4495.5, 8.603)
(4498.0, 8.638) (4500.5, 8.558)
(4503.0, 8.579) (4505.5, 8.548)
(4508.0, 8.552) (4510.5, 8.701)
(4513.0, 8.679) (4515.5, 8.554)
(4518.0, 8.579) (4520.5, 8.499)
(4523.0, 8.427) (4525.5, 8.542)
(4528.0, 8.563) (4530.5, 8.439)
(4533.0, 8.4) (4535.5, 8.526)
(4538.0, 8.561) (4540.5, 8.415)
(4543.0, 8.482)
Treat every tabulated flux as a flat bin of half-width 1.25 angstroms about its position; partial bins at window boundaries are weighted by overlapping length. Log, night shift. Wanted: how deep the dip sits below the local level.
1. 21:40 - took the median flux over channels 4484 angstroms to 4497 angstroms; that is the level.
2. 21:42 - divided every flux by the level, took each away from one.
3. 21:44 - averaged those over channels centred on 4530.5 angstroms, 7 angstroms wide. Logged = 0.013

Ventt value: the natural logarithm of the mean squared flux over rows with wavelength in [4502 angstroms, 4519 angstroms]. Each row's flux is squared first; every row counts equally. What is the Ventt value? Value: 4.303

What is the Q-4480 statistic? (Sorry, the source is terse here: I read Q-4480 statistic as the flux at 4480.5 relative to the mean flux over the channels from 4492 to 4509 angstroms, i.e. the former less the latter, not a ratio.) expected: -0.21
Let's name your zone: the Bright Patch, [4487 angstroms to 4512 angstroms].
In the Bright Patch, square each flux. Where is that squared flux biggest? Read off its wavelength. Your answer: 4493.0 angstroms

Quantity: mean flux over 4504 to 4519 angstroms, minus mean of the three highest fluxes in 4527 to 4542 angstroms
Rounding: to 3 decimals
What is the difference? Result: 0.052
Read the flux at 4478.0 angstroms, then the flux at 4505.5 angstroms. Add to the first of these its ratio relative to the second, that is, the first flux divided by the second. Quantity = 9.46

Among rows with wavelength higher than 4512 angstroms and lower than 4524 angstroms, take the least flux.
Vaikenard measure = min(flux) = 8.427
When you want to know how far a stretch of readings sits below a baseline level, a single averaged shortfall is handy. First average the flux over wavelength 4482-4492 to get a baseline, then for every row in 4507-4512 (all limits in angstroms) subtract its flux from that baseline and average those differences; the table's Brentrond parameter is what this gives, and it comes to -0.14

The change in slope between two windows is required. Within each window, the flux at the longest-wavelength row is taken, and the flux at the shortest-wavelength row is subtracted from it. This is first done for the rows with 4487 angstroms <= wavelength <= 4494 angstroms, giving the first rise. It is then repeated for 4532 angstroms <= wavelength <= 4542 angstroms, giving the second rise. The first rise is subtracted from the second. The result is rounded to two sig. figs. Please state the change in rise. -0.26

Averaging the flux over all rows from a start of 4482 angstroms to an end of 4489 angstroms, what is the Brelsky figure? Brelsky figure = 8.46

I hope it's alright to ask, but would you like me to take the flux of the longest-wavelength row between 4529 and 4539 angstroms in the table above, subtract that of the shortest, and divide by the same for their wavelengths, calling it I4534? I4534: 0.016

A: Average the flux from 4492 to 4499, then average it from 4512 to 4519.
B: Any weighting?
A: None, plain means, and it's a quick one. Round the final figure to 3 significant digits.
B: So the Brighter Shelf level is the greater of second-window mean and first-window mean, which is 8.65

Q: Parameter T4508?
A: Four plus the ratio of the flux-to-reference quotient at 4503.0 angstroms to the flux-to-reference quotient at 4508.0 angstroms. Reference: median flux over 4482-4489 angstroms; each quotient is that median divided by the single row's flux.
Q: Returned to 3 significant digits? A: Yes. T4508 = 5.00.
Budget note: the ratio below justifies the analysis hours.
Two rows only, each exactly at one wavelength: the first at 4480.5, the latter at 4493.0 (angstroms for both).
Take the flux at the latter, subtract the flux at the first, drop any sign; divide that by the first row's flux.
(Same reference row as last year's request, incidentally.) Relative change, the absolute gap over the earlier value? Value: 0.040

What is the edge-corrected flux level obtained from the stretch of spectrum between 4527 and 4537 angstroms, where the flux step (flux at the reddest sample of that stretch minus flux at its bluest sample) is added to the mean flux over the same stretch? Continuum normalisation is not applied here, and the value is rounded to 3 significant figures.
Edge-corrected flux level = 8.44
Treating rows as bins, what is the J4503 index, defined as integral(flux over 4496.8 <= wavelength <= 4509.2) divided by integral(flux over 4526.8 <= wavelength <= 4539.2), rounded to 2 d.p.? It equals 1.01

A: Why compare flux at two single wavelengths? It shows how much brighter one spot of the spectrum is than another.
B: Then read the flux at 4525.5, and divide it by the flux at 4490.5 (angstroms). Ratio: 1.00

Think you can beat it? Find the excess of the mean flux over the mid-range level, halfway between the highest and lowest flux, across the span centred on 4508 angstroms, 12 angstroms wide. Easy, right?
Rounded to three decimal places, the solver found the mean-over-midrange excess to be -0.013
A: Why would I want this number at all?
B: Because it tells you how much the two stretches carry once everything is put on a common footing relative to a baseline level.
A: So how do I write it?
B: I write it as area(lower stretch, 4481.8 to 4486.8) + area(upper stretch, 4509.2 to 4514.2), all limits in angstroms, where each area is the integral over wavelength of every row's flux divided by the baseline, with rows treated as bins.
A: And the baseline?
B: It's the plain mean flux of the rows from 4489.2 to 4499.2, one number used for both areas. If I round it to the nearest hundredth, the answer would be 9.93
